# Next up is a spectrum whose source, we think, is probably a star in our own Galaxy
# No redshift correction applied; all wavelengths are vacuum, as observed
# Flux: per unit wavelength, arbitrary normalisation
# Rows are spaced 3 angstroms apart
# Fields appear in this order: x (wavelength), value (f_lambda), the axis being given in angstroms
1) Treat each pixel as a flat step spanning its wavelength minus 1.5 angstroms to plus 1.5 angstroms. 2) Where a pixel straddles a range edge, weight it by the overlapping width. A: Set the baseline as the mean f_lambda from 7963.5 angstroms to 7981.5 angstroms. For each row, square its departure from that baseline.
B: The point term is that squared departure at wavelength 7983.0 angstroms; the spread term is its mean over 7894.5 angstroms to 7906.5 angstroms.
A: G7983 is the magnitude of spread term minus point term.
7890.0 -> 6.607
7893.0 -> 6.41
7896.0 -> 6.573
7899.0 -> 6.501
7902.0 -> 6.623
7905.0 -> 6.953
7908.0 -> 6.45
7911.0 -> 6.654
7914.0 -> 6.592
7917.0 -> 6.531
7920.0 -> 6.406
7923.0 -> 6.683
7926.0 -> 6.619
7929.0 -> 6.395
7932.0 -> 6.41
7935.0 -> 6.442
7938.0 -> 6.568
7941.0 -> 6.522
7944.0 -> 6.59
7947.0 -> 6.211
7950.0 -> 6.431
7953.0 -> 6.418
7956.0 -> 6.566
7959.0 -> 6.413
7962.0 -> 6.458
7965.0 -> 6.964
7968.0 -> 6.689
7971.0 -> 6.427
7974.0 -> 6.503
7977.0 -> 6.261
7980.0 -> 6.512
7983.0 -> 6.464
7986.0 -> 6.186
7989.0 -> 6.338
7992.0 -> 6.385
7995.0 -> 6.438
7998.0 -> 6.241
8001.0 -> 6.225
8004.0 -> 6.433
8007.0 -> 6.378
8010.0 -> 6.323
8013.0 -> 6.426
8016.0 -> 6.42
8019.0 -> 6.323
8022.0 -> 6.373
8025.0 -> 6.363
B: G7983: 0.032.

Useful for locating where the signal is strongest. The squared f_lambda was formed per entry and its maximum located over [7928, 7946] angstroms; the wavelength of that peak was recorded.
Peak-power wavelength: 7944.0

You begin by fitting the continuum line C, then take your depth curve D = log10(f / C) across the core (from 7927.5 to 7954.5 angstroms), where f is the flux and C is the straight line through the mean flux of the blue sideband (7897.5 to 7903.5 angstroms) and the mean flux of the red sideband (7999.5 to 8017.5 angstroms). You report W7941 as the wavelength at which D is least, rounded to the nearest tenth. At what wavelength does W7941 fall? 7947.0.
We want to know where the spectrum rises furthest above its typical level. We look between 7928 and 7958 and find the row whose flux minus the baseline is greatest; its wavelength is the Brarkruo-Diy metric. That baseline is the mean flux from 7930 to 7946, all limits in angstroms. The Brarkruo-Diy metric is 7944.0 angstroms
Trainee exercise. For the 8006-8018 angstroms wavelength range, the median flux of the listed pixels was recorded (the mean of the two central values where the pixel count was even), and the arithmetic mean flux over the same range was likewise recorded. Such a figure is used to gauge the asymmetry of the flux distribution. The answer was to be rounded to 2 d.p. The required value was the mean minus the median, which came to -0.01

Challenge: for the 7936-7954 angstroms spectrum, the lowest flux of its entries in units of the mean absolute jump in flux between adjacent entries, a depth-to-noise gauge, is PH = 43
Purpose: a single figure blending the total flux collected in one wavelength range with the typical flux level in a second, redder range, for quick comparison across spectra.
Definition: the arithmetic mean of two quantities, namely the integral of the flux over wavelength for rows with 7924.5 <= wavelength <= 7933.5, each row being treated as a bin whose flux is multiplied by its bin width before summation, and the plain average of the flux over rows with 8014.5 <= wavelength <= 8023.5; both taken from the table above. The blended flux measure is 32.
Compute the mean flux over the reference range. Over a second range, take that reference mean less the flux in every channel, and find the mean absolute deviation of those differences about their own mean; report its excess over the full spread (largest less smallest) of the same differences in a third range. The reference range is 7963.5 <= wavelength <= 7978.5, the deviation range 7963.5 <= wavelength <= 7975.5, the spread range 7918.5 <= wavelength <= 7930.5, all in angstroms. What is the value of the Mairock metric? -0.11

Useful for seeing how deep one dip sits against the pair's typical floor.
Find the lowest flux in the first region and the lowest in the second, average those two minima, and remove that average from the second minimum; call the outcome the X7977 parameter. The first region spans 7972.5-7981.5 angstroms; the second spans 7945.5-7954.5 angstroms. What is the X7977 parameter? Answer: -0.025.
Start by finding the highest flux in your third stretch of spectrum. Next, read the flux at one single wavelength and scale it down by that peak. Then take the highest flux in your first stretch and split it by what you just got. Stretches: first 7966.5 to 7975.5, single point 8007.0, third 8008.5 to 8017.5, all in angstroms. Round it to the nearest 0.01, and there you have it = 6.74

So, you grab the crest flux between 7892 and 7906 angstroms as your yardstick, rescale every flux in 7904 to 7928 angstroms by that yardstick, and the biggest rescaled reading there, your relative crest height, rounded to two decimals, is 1.00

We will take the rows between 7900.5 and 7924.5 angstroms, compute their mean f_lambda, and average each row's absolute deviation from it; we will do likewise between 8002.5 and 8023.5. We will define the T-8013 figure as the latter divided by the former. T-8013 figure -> 0.32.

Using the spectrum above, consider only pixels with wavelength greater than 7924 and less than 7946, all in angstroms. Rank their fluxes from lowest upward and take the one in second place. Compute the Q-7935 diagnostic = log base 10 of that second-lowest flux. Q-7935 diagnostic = 0.807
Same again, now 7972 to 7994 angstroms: 0.797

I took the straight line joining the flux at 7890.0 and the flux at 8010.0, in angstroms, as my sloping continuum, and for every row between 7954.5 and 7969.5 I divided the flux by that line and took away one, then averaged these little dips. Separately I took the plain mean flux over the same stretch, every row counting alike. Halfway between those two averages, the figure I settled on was 3.32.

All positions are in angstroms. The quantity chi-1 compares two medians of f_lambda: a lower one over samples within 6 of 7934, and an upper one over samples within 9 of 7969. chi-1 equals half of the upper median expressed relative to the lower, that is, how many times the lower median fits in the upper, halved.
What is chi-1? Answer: 0.504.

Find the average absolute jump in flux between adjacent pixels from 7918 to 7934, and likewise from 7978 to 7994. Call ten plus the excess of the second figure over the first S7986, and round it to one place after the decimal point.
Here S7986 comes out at 10.0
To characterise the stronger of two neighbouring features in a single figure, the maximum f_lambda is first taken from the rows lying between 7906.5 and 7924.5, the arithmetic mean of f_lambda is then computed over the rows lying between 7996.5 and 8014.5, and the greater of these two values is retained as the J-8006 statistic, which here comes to 6.7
